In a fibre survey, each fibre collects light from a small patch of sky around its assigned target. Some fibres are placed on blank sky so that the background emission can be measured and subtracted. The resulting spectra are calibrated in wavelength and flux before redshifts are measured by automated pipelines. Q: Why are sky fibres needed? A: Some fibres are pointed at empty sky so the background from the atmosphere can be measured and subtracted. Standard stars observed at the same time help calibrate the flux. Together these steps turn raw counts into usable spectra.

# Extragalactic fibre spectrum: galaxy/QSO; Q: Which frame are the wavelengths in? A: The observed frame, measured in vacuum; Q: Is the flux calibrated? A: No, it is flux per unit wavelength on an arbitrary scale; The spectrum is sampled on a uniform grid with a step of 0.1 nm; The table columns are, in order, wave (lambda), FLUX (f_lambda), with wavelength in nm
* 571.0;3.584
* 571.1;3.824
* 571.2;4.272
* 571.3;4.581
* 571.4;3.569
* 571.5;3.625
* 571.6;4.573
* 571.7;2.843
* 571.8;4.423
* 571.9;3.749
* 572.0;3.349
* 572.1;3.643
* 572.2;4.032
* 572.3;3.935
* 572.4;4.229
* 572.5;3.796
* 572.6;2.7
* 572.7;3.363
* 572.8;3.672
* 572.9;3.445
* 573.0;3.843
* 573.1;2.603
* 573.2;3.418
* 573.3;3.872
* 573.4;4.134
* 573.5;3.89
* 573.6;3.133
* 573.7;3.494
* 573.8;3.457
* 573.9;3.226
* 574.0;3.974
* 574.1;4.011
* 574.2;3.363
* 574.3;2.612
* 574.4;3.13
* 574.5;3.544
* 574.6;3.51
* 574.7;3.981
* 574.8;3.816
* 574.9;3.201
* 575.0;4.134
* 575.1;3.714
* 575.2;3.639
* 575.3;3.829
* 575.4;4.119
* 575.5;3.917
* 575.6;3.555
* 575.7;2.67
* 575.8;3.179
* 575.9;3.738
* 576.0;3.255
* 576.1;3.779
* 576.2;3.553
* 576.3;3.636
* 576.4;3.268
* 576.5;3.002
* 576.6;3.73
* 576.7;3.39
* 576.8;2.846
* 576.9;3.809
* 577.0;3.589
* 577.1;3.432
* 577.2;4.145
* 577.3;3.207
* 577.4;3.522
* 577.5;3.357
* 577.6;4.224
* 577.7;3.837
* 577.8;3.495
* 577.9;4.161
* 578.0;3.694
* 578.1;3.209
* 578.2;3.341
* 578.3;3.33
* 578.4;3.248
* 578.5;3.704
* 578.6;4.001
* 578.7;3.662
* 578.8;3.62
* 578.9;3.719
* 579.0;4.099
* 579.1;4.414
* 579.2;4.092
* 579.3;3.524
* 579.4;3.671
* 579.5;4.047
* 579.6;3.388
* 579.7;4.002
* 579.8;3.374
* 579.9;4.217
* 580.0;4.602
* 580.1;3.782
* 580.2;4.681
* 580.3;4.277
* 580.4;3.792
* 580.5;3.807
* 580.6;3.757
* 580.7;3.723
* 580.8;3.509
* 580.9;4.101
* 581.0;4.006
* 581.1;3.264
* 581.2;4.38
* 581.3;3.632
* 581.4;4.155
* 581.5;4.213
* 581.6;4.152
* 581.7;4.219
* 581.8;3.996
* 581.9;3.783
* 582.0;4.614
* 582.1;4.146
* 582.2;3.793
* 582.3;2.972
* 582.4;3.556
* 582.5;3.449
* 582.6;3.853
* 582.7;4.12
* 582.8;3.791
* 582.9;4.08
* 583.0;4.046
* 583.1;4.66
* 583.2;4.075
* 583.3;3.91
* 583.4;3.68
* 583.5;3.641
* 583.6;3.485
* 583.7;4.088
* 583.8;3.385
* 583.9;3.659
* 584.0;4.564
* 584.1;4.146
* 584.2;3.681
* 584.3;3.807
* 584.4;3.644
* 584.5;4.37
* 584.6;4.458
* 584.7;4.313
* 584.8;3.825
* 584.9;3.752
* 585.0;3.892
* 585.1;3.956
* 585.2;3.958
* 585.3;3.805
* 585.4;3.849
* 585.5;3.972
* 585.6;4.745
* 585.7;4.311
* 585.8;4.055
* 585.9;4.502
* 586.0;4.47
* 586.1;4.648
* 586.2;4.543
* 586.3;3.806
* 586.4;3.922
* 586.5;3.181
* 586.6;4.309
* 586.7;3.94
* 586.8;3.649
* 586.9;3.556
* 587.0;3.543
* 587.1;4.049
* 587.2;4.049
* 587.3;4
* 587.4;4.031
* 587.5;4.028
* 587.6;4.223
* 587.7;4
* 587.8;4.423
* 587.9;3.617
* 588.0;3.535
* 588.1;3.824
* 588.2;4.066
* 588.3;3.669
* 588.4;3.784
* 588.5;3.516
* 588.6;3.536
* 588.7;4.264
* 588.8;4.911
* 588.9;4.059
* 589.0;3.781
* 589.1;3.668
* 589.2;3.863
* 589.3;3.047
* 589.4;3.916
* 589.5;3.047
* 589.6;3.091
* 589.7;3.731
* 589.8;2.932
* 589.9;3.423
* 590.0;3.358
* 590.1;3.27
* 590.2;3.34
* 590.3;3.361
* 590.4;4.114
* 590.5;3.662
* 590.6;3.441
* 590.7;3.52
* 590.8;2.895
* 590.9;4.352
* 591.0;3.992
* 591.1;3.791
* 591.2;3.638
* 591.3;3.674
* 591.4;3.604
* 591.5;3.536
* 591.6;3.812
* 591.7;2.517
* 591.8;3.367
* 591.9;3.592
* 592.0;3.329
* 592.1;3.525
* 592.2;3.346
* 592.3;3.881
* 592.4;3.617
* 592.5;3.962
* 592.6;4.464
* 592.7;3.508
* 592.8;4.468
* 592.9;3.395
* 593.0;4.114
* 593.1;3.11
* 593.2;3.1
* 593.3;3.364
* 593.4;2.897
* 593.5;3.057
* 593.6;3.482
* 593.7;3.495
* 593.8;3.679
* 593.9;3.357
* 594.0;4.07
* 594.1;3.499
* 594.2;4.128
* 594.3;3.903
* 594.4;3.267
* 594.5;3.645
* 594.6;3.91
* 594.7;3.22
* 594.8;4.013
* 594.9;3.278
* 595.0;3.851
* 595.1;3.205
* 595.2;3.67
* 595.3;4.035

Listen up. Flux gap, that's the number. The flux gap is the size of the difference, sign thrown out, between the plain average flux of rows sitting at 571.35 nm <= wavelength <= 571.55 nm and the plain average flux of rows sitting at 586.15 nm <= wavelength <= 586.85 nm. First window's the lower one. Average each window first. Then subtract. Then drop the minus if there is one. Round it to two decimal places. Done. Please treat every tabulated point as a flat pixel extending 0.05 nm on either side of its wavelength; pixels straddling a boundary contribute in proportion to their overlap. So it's 0.31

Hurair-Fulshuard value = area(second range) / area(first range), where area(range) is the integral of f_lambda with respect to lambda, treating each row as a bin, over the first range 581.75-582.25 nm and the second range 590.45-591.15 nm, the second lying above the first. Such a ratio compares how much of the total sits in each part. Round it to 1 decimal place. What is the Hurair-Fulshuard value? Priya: 1.3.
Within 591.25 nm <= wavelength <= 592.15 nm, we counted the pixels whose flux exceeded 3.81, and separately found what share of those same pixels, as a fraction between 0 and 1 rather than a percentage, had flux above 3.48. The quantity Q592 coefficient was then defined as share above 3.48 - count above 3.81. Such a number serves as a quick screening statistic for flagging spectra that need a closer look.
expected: -0.3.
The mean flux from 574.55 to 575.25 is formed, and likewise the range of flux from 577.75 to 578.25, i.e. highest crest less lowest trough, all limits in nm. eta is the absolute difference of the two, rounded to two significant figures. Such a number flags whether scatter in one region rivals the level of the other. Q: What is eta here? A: 2.8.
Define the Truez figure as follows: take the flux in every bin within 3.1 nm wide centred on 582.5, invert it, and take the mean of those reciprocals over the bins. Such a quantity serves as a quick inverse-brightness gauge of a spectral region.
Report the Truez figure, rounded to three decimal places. 0.258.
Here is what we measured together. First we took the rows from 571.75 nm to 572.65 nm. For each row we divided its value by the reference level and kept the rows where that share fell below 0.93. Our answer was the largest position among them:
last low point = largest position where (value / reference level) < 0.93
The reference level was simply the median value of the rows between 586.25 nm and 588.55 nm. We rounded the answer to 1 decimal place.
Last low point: 572.6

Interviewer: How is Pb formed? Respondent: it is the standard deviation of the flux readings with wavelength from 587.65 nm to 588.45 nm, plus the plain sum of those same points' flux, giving 31.2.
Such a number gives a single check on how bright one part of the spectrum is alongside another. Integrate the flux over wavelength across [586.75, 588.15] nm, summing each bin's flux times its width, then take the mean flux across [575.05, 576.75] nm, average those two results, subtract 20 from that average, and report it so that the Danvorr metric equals -15.5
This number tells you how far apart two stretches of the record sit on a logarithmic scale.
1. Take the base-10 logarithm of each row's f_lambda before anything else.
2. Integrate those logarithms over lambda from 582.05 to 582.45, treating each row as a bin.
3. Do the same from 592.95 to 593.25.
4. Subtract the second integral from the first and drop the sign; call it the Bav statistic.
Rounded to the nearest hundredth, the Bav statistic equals 0.06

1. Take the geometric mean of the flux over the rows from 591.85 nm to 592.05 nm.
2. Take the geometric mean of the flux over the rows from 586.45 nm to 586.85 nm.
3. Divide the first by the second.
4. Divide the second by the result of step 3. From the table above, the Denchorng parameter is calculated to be 4.1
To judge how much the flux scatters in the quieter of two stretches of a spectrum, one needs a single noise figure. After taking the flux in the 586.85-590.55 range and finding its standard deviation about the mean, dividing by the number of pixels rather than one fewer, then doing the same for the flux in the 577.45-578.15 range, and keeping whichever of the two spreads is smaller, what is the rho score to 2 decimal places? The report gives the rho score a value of 0.36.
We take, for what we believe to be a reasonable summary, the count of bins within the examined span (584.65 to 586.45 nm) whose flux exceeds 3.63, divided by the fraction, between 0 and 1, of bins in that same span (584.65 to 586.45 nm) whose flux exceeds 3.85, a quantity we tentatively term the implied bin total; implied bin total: 25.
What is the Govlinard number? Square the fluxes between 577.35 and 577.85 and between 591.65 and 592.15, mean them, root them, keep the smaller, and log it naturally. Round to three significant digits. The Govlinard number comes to 1.19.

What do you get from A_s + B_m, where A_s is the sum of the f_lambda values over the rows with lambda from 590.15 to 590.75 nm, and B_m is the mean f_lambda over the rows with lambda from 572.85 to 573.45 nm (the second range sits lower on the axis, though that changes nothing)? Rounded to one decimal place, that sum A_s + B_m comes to 25.0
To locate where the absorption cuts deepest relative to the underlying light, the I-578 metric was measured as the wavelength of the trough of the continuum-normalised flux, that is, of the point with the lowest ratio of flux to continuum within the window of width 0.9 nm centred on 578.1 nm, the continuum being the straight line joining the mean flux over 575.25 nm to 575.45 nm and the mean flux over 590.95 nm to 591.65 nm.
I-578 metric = 578.1 nm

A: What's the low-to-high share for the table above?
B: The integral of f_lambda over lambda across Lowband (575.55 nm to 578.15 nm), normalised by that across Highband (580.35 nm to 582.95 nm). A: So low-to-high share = 0.905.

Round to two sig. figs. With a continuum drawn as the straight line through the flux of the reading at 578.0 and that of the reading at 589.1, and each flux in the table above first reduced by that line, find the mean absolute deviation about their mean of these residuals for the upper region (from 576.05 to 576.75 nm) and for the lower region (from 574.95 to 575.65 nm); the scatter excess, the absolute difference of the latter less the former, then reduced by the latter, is -0.14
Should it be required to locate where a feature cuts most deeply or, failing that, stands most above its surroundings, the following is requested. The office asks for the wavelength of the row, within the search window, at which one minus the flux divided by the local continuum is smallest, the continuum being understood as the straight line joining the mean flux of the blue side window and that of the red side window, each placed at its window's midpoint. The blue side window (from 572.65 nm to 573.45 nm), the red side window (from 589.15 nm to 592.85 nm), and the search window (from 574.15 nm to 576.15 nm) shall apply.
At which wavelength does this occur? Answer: 575.0 nm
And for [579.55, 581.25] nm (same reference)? 580.2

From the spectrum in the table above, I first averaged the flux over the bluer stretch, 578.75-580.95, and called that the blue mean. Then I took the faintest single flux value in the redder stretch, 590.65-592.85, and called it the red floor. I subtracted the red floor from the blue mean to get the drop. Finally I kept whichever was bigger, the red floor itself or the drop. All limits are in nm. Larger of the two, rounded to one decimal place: 2.5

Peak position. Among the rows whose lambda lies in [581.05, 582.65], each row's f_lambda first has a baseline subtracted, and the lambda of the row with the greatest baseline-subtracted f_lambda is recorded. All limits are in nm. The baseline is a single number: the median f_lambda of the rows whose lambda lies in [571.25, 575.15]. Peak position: 582.0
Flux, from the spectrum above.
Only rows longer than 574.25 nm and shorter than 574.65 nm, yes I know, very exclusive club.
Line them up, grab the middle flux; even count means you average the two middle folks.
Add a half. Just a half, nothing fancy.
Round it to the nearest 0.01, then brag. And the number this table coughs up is 3.82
